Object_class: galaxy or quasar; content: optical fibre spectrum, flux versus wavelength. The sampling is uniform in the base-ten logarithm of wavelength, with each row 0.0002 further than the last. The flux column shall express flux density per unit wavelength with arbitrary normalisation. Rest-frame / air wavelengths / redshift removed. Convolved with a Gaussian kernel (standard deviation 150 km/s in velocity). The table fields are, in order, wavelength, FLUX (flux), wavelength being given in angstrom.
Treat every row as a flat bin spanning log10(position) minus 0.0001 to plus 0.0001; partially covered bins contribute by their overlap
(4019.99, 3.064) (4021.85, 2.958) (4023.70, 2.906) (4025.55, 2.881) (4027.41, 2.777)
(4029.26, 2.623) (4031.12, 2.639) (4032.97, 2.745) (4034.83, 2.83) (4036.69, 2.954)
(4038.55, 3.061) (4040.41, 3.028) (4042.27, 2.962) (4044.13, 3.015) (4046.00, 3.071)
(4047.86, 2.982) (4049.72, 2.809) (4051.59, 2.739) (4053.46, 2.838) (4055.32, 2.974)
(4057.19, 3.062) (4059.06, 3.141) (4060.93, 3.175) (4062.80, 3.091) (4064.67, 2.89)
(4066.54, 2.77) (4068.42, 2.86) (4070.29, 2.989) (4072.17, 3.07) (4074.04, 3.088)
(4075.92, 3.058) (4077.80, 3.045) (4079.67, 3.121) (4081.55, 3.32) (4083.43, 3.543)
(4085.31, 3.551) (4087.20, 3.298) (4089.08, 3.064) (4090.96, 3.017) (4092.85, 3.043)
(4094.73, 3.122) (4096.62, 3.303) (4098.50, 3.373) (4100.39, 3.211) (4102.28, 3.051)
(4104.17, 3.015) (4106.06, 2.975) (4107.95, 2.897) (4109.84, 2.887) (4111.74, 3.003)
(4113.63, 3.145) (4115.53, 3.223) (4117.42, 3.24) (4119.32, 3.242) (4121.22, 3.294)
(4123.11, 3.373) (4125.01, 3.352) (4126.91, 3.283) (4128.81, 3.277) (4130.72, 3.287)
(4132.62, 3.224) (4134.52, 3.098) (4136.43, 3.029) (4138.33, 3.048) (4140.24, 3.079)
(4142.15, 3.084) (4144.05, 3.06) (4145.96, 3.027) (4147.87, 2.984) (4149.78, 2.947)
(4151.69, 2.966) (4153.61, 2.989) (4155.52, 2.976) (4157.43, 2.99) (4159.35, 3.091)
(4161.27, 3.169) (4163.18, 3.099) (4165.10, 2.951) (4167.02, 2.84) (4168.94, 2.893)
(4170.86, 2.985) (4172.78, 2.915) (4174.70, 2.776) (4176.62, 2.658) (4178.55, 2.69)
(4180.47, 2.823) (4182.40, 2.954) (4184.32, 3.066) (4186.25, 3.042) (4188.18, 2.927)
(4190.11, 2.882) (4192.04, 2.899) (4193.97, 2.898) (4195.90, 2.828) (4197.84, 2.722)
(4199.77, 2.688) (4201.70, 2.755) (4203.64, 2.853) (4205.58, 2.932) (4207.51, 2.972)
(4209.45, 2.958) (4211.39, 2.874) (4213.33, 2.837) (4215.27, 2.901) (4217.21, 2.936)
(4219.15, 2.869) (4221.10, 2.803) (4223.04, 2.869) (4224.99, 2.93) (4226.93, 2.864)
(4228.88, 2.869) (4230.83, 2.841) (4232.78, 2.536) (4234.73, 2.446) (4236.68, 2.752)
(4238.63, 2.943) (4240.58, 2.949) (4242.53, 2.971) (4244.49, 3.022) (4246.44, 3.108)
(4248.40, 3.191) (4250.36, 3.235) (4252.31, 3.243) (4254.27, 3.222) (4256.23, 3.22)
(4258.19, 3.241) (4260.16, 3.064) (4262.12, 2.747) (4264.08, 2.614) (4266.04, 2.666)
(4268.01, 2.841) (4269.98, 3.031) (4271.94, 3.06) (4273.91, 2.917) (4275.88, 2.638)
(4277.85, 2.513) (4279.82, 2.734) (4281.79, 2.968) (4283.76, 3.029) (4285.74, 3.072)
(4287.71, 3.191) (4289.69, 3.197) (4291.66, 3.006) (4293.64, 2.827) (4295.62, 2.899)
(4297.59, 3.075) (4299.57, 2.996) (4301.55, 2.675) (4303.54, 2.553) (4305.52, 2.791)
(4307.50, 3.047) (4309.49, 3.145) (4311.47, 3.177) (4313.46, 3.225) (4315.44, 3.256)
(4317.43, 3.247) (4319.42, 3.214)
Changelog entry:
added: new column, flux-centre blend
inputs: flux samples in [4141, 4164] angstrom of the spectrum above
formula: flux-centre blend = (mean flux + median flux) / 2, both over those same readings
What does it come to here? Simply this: 3.02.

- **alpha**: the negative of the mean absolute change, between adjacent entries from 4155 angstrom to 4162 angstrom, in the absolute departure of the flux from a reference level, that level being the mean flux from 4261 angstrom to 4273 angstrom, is -0.064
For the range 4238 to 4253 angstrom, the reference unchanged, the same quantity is -0.043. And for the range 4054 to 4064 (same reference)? -0.071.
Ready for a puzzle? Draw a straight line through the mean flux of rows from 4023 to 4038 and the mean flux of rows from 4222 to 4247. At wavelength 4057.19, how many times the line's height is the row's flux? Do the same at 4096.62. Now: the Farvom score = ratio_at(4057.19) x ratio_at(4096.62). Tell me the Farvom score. 1.28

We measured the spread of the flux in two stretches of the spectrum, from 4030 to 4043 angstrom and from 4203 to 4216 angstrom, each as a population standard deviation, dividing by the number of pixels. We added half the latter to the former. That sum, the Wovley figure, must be 0.17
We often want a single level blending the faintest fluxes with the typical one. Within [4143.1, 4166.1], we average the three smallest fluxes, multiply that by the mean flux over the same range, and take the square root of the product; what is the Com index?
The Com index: 2.99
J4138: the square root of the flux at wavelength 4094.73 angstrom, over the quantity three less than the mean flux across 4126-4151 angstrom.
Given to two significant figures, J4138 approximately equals 16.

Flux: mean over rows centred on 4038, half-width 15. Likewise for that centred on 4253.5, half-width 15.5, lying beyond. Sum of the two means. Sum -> 5.89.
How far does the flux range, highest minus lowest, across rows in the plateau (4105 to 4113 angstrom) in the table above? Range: 0.1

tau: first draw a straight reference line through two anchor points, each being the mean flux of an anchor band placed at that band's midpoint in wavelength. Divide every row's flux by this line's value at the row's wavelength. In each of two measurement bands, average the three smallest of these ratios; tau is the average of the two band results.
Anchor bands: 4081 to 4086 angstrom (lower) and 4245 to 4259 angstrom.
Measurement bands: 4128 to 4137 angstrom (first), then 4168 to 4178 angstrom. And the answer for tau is 0.88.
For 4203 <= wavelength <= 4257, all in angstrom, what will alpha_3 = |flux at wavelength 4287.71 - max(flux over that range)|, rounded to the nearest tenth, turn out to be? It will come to 0.1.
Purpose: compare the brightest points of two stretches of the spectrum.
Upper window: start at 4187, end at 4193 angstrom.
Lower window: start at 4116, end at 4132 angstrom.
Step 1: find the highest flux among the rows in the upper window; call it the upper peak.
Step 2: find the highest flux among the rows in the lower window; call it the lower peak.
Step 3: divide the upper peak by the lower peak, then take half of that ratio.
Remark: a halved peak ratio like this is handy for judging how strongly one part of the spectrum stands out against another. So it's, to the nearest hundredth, 0.43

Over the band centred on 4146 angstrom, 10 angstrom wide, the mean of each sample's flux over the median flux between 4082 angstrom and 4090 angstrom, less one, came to -0.117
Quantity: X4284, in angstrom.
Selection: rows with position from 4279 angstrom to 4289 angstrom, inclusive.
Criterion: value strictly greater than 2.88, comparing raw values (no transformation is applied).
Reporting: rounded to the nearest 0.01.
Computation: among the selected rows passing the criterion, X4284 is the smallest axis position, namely 4281.79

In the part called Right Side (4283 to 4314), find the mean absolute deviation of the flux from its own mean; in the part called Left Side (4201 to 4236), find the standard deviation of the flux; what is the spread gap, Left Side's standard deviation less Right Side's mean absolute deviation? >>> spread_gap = -0.02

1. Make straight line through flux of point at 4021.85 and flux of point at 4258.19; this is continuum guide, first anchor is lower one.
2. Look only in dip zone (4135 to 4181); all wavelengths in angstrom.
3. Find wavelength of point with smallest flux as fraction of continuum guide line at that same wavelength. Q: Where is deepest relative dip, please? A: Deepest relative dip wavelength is 4176.62 angstrom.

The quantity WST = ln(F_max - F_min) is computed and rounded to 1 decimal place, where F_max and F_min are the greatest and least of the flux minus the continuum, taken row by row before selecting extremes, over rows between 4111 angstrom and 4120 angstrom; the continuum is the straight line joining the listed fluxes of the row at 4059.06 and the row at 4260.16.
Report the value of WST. -1.4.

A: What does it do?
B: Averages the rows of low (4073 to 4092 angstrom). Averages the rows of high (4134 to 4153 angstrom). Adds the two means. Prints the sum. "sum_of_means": 6.24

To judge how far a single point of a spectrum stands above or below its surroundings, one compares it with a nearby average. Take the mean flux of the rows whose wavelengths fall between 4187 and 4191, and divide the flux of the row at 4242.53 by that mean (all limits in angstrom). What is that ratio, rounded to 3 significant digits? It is 1.02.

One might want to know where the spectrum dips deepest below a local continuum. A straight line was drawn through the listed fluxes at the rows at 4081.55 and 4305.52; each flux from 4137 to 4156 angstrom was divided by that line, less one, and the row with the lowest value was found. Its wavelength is 4149.78 angstrom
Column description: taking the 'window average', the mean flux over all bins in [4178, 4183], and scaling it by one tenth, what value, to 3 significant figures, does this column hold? 0.282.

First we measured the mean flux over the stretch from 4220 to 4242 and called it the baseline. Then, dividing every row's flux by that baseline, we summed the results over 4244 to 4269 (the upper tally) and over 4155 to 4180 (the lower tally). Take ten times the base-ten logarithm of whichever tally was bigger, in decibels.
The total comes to 11.5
